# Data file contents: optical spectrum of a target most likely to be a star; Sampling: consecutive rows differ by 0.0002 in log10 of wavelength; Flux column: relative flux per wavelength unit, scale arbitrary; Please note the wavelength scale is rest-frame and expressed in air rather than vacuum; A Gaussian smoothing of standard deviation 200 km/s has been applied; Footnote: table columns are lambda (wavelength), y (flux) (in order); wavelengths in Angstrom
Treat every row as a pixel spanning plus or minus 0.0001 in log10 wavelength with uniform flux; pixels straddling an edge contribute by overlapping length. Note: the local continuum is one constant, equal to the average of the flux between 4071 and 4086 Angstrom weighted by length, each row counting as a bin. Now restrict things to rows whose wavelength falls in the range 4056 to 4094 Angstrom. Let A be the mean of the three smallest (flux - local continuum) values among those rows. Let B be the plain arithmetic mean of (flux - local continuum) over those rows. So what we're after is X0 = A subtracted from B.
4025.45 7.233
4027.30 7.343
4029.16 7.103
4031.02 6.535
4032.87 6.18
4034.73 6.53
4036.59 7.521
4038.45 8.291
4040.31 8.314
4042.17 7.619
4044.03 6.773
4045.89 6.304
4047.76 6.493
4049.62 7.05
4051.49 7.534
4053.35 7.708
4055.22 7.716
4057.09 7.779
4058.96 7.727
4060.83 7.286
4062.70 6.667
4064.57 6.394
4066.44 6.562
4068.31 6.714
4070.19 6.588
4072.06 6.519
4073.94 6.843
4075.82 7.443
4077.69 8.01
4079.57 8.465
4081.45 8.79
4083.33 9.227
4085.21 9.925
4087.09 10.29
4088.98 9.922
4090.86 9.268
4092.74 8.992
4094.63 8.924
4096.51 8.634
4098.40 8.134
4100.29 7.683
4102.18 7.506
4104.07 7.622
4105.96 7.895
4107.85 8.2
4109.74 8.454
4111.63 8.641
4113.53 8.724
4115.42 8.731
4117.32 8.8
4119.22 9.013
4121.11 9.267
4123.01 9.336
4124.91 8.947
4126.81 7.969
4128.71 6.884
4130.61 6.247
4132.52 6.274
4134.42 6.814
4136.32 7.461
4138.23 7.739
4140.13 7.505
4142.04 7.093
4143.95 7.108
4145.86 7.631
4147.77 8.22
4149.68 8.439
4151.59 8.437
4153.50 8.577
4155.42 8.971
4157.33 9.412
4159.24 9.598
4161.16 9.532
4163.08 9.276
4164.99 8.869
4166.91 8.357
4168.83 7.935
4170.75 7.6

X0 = 1.48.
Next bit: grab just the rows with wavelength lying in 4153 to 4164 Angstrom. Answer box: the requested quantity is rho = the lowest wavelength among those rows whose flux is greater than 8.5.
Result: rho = 4153.50 Angstrom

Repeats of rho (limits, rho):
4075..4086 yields 4081.45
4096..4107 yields 4096.51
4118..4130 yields 4119.22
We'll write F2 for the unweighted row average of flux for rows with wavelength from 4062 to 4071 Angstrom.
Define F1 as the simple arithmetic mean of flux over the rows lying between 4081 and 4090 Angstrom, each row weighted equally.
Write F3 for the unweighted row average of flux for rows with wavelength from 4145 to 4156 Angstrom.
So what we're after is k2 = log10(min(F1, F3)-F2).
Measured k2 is 0.3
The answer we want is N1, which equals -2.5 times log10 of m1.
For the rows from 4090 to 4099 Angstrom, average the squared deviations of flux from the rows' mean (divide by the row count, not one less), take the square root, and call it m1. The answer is 1.04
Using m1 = 0.39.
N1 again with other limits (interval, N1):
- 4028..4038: 0.80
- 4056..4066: 0.64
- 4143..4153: 0.71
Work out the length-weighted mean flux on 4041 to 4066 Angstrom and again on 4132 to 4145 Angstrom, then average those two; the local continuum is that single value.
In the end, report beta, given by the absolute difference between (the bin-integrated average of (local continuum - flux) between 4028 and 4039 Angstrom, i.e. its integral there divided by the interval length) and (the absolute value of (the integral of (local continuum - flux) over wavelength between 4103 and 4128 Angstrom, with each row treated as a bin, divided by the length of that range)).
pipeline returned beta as 1.2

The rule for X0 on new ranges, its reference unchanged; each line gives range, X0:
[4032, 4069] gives 0.87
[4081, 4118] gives 1.11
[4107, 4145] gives 1.52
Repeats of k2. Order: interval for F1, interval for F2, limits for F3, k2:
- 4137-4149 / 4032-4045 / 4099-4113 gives -0.6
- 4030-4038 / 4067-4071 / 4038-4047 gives -1.4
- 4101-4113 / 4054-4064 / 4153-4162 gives -0.2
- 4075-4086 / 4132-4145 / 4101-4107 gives -0.3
